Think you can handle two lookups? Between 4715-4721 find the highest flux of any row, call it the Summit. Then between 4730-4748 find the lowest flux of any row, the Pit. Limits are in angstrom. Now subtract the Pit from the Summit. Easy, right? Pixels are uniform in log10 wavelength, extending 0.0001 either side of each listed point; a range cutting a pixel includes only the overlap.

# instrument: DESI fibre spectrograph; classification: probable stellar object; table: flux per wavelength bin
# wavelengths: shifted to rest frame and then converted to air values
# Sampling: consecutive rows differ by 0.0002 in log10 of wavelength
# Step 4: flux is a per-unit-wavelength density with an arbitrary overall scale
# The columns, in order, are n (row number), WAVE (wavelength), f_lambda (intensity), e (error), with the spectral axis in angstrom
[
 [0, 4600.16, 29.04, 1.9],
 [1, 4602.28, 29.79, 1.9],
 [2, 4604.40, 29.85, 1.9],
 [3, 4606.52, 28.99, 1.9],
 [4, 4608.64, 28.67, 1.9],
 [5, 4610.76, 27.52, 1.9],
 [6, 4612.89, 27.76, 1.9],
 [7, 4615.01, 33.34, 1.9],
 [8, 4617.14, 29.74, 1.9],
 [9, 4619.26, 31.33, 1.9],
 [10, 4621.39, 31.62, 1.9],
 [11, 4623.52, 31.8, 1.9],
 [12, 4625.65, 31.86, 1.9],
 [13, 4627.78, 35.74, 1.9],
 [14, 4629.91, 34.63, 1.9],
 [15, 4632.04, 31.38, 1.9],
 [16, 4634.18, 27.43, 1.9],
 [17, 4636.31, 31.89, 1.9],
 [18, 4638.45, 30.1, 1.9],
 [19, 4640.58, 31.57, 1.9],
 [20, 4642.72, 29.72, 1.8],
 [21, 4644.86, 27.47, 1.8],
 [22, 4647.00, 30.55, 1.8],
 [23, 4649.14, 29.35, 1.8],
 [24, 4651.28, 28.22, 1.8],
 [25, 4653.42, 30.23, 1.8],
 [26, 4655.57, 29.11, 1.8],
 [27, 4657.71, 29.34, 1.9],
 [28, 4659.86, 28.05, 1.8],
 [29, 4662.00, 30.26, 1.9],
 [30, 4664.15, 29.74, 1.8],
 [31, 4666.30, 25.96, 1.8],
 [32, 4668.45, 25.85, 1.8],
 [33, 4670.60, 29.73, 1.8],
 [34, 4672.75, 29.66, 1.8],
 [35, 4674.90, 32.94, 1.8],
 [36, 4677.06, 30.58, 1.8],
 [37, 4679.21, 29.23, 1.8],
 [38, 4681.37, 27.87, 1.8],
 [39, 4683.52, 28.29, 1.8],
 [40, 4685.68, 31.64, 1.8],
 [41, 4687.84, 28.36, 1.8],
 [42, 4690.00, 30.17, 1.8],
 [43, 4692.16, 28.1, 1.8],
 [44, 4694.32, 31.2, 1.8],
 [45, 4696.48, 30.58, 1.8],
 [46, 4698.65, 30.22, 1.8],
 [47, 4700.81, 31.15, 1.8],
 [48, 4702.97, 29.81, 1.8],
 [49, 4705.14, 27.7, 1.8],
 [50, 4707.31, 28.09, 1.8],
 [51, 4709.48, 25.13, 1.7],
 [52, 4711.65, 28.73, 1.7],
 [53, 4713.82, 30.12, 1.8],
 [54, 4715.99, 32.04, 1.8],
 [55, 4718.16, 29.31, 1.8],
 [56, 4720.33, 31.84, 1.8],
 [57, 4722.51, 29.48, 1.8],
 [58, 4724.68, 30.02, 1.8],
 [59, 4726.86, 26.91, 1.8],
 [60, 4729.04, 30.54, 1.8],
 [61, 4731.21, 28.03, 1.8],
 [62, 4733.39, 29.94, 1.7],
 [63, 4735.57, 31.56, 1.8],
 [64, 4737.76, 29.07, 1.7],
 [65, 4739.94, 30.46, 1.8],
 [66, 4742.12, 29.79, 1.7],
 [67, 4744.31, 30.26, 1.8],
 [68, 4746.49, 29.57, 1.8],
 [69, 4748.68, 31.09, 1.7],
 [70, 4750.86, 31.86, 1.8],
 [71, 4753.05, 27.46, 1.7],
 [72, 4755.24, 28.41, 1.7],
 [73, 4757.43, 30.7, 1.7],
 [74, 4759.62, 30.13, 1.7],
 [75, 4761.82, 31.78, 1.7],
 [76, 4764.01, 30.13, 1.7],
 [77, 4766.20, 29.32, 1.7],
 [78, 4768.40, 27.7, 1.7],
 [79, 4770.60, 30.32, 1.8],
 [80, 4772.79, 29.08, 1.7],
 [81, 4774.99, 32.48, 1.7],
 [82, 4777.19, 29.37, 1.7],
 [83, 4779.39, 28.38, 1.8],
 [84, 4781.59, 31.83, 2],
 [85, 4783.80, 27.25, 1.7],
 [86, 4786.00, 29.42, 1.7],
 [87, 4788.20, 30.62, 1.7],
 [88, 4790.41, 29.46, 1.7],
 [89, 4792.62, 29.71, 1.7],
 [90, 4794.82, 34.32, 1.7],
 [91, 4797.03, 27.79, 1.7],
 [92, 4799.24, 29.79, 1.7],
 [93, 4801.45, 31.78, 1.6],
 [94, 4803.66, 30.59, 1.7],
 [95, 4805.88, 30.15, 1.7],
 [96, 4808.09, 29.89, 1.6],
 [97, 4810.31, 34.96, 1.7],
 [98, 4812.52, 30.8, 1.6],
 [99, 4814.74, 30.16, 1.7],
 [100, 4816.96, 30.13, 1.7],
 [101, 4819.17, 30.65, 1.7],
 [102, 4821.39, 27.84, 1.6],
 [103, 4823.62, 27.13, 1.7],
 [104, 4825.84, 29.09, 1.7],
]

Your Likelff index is 4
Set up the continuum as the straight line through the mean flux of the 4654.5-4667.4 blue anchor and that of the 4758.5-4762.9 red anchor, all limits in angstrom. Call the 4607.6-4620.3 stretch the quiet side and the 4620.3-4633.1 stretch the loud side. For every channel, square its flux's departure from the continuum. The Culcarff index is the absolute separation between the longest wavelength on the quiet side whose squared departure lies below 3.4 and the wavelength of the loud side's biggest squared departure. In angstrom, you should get 14.9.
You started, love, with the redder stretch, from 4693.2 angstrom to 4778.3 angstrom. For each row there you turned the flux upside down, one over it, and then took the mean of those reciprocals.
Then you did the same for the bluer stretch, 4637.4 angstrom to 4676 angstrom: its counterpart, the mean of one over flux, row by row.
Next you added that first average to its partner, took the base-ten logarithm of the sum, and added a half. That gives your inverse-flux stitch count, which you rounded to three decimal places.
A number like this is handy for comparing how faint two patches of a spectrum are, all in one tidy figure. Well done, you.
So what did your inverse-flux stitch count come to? -0.668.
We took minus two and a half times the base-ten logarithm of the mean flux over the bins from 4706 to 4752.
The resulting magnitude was -3.68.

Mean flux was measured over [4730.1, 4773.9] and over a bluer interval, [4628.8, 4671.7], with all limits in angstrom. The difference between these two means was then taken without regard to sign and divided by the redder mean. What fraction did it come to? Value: 0.010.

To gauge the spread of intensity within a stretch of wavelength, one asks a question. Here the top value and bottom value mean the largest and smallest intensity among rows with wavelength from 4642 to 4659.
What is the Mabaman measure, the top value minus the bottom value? 3.1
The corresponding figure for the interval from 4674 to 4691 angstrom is 5.1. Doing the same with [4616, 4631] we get 6.0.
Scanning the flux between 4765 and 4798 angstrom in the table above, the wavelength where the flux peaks 4794.82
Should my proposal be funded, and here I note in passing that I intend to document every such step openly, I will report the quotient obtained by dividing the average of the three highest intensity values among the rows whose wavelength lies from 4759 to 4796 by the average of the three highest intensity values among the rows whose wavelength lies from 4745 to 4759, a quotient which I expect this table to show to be 1.053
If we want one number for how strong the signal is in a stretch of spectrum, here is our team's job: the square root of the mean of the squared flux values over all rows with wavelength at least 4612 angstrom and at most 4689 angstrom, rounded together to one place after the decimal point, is 30.1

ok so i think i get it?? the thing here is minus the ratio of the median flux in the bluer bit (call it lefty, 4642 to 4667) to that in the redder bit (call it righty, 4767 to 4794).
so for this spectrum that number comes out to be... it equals -0.997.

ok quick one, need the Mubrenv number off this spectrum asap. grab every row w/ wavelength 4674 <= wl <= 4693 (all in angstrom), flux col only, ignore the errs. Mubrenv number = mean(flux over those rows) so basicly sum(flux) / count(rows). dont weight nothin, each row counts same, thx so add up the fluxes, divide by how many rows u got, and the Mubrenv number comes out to 29.7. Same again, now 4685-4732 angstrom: 29.5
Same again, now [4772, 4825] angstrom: 30.1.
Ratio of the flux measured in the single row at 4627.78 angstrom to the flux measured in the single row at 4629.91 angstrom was 1.03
